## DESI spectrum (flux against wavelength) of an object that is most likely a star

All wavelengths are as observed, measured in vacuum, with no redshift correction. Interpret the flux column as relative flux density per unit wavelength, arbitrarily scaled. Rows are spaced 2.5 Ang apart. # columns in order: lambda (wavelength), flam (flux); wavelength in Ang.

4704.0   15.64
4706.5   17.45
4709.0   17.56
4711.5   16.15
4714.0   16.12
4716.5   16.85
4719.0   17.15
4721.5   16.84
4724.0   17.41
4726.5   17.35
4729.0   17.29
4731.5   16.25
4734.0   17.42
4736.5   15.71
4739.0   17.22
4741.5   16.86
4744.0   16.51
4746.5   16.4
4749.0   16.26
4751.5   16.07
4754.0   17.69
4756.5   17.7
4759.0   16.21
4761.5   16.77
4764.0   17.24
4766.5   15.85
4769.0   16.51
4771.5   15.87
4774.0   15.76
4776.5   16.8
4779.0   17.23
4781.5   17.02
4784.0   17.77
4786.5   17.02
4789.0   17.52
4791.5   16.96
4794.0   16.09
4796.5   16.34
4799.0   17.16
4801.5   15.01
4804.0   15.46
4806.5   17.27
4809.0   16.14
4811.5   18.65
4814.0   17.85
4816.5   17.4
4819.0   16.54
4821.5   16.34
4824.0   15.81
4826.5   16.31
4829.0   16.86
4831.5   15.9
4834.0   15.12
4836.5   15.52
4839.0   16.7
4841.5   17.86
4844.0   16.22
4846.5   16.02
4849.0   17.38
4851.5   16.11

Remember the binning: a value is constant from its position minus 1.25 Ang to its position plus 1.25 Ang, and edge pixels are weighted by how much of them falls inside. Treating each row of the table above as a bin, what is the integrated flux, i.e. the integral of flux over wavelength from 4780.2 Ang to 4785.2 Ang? 87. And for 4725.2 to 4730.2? 87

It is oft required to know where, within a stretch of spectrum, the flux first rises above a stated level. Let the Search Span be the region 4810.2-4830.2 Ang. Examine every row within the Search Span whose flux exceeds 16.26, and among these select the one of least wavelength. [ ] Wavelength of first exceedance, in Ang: 4811.5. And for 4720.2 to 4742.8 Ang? 4721.5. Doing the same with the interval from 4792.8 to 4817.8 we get 4796.5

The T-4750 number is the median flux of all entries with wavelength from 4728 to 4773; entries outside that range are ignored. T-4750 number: 16.5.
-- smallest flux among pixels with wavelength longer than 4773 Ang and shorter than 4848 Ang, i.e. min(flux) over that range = 15.01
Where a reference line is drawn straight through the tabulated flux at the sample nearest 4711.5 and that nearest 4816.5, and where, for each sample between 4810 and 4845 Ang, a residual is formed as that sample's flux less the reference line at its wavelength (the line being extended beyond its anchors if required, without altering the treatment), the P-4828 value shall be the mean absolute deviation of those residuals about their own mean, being 0.81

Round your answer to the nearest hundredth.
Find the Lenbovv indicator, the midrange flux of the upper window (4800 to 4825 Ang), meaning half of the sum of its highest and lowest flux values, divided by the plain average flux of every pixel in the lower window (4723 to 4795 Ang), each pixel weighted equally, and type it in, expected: 1.00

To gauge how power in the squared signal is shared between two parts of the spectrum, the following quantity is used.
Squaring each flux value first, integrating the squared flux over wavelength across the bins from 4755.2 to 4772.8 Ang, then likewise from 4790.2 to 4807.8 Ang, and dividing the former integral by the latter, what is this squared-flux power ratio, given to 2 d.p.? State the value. 1.03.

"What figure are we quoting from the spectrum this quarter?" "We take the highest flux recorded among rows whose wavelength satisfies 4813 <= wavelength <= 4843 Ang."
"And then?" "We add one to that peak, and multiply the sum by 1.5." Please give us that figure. 28.3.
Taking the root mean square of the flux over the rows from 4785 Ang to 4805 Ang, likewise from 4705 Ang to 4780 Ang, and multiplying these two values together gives 276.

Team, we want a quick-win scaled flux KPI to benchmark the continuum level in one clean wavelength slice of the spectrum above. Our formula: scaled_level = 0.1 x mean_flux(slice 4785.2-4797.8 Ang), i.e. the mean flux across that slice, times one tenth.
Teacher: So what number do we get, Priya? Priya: 1.679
